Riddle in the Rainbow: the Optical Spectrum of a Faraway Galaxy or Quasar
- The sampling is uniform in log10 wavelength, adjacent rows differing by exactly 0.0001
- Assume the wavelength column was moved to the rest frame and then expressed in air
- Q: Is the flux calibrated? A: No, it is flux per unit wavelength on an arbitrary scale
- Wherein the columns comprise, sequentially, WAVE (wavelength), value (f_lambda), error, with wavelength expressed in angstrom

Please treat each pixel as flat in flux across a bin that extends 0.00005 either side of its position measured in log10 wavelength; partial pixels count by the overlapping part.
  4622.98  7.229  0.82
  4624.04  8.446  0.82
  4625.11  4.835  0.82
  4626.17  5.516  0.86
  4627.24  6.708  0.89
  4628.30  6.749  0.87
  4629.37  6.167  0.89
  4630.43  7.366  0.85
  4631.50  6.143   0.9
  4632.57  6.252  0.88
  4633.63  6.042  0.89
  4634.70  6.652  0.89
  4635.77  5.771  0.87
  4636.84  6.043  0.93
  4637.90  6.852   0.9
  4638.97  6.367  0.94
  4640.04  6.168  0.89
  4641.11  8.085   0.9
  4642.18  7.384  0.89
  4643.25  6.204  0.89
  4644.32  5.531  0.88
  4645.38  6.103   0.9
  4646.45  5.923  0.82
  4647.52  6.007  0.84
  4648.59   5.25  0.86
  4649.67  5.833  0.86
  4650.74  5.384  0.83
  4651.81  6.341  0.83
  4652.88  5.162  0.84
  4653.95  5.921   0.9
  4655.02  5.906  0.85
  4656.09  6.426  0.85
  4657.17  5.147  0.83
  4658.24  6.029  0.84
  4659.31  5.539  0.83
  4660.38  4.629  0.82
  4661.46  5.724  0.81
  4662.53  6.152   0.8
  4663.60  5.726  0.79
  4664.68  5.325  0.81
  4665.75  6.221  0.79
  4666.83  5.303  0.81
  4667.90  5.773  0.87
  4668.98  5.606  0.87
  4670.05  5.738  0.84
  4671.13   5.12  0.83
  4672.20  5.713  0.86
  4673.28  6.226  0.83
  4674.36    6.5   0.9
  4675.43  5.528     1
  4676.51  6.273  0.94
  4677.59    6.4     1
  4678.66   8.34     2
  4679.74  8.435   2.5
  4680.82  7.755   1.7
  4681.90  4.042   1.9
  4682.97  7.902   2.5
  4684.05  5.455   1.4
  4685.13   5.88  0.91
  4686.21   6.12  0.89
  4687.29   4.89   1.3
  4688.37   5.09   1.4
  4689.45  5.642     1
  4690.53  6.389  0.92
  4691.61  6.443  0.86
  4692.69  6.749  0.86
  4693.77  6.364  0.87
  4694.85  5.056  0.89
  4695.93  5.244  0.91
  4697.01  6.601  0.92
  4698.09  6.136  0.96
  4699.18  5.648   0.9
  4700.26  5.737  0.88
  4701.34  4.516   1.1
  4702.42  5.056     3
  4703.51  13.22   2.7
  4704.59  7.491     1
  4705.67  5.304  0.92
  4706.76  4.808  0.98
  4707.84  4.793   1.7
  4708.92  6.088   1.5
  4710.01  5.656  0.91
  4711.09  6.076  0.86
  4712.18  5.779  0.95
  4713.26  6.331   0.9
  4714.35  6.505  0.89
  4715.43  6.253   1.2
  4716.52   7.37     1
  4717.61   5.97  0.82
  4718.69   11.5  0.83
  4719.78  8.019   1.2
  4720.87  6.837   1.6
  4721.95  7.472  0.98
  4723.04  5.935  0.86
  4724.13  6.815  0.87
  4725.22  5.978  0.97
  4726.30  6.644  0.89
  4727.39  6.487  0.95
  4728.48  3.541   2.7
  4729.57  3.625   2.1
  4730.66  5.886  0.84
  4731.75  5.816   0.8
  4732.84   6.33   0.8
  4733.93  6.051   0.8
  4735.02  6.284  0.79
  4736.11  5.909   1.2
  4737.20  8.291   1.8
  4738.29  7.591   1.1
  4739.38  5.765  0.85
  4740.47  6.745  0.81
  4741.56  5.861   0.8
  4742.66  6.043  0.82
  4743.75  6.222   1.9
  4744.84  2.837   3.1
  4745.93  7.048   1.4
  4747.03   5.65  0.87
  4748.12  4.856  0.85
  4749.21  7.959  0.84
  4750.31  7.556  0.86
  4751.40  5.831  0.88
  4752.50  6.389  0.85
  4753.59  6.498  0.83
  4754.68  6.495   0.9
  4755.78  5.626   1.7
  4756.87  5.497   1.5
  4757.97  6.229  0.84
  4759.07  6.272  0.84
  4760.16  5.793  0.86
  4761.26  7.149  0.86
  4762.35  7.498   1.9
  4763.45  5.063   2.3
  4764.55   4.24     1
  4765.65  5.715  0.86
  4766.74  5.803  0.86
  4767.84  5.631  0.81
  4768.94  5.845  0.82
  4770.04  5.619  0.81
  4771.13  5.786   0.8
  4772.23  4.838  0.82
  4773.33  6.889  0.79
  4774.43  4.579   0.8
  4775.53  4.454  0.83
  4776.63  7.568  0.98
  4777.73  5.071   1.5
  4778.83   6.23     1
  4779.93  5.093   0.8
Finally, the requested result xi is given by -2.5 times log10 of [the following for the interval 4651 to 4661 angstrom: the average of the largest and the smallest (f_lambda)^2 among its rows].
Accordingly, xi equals -3.7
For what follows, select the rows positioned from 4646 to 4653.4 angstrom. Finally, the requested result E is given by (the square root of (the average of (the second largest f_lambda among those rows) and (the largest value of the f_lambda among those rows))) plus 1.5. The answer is 3.98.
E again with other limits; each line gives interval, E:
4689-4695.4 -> 4.07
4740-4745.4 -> 4.05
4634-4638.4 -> 4.10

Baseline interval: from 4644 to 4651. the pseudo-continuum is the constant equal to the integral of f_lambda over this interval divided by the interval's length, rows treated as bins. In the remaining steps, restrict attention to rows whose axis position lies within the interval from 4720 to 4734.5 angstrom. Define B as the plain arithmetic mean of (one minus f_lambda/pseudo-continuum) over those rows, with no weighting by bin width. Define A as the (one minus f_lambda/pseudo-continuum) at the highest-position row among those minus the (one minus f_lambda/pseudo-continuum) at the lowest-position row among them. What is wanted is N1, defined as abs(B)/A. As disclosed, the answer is 0.28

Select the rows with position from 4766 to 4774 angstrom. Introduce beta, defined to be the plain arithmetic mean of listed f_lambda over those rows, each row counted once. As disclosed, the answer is 5.8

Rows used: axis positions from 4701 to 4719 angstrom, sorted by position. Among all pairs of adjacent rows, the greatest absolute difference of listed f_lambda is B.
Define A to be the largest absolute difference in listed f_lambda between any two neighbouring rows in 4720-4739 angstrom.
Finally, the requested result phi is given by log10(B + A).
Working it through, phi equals 1.05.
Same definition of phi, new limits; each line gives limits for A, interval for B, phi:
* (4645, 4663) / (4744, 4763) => 0.74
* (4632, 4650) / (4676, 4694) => 0.76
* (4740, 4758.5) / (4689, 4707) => 1.09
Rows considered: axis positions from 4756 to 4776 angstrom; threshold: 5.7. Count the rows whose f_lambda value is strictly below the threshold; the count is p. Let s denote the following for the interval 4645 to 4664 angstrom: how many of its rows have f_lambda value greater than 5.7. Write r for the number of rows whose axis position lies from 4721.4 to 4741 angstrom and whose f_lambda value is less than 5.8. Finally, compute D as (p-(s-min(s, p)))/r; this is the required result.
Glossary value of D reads 1.3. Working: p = 8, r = 3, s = 12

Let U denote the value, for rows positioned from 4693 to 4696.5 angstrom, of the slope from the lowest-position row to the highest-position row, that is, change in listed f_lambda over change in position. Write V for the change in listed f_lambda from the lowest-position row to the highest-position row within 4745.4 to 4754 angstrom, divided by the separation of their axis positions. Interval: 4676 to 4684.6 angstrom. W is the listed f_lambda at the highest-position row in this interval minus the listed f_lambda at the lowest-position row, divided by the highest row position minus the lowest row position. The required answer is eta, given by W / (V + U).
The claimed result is 0.18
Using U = -0.5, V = -0.07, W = -0.11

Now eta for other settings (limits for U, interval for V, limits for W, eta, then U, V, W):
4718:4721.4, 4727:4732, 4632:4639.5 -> -0.01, -2.1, -0.15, 0.02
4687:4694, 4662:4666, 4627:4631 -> 0.83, 0.2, 0.02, 0.21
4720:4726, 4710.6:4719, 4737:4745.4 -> -1.38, -0.2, 0.71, -0.71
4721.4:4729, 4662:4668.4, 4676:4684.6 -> 0.16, -0.6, -0.07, -0.11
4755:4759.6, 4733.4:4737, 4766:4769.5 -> 0.15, 0.2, -0.07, 0.02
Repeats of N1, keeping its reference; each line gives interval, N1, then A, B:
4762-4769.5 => 0.03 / 0.29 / 0.009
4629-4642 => -0.39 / -0.33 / -0.131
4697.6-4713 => 1.20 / 0.06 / -0.074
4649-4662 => 0.63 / 0.02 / 0.012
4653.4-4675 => 0.00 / -0.10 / 0.000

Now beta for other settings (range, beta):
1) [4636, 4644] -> 6.7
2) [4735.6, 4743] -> 6.6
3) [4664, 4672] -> 5.6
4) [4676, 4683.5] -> 7.0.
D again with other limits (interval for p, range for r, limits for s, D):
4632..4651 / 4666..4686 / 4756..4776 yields -0.4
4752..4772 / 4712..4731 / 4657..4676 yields 0.7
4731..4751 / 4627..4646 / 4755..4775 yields -2.0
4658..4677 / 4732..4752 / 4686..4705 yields 1.0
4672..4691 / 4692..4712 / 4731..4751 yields -0.3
